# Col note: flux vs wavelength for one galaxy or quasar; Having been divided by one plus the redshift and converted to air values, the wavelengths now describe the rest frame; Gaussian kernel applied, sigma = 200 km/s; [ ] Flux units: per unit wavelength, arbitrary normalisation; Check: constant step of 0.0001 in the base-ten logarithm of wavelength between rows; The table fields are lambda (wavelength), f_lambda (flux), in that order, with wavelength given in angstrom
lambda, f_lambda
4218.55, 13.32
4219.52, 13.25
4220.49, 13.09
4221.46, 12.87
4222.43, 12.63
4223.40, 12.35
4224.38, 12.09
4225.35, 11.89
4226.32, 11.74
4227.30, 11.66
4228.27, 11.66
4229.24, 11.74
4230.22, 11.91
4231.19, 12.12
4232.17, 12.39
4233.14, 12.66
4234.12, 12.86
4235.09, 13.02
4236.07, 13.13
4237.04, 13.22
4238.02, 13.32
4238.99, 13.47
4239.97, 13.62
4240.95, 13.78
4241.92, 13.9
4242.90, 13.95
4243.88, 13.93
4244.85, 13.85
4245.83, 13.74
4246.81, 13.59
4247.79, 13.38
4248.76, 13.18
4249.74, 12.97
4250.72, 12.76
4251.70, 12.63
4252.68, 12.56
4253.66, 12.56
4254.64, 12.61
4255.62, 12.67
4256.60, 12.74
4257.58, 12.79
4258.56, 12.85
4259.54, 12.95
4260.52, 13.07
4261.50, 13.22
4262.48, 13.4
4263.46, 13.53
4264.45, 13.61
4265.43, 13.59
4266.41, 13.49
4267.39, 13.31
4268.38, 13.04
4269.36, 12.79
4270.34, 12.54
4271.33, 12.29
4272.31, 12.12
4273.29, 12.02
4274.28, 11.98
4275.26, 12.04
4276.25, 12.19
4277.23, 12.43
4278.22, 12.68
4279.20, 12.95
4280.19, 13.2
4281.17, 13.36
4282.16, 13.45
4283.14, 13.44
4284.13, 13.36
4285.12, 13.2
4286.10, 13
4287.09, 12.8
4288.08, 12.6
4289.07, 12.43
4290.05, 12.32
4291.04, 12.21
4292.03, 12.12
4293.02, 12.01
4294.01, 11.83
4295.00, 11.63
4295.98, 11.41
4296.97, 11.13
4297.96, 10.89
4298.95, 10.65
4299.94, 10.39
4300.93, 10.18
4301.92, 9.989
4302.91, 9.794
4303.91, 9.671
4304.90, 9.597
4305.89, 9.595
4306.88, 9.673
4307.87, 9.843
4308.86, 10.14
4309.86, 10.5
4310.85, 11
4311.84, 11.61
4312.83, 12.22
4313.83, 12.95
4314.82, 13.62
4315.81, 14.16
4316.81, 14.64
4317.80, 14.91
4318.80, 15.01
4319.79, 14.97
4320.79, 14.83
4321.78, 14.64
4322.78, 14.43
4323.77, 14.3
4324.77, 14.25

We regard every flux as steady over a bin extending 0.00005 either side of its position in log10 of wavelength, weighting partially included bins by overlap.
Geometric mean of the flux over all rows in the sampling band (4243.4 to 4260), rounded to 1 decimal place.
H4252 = 13.0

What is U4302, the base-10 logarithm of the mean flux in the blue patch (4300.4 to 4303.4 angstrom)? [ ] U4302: 1.00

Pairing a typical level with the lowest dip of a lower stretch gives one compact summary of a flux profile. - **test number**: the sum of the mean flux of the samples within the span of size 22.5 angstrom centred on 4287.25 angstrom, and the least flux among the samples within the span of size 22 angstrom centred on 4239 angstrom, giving 24.12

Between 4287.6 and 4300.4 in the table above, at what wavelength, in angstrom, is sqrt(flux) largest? 4288.08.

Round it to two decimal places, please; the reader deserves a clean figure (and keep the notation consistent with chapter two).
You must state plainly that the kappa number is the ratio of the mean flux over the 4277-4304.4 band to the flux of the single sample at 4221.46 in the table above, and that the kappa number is 0.93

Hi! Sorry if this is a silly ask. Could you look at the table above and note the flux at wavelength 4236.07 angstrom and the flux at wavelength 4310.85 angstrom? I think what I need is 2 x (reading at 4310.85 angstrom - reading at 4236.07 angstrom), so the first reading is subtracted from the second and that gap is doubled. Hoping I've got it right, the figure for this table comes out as -4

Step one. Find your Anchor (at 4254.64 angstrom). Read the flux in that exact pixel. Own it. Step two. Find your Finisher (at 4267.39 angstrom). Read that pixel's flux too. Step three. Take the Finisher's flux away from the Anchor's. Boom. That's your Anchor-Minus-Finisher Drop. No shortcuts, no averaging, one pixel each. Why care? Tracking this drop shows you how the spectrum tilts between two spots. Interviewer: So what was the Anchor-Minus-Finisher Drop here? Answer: -0.70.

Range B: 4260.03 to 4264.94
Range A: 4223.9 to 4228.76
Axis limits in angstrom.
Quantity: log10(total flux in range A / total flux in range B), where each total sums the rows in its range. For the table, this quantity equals -0.05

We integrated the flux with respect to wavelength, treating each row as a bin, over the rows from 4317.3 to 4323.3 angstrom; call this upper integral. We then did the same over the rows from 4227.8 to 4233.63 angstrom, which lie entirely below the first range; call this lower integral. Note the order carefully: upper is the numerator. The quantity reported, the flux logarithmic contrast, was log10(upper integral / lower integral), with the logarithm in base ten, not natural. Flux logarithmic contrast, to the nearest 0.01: 0.10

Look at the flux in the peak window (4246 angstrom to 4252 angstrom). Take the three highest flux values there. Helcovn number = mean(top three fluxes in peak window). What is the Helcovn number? 13.4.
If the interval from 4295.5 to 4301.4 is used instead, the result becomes 11.1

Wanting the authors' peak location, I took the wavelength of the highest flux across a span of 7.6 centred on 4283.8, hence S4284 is 4282.16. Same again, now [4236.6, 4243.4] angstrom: 4242.90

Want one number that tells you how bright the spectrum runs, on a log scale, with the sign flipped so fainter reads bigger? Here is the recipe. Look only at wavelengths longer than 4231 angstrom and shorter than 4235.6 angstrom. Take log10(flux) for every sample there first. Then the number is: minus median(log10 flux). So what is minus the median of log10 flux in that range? -1.102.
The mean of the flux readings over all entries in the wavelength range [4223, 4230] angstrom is 11.9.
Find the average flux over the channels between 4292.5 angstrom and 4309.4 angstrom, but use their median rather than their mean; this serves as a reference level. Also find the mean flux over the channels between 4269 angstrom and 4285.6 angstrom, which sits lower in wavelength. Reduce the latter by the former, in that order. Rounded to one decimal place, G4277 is 2.5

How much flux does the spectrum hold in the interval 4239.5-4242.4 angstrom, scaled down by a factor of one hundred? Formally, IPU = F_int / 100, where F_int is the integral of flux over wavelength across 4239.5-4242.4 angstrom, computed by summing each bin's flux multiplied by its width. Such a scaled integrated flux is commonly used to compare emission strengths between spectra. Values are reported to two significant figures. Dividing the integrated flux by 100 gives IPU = 0.40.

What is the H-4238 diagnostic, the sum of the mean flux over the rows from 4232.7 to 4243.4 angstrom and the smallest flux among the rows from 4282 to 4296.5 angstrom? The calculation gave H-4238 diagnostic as 24.8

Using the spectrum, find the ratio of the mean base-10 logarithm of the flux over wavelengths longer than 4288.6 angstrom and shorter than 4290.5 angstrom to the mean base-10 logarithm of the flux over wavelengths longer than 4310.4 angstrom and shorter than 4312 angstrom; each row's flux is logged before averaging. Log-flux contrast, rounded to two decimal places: 1.04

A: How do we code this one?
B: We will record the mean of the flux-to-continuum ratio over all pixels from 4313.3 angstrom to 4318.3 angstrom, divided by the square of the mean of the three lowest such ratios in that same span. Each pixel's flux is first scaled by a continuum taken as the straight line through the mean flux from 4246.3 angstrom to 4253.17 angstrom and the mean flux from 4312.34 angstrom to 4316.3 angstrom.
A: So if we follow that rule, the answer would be 1.01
